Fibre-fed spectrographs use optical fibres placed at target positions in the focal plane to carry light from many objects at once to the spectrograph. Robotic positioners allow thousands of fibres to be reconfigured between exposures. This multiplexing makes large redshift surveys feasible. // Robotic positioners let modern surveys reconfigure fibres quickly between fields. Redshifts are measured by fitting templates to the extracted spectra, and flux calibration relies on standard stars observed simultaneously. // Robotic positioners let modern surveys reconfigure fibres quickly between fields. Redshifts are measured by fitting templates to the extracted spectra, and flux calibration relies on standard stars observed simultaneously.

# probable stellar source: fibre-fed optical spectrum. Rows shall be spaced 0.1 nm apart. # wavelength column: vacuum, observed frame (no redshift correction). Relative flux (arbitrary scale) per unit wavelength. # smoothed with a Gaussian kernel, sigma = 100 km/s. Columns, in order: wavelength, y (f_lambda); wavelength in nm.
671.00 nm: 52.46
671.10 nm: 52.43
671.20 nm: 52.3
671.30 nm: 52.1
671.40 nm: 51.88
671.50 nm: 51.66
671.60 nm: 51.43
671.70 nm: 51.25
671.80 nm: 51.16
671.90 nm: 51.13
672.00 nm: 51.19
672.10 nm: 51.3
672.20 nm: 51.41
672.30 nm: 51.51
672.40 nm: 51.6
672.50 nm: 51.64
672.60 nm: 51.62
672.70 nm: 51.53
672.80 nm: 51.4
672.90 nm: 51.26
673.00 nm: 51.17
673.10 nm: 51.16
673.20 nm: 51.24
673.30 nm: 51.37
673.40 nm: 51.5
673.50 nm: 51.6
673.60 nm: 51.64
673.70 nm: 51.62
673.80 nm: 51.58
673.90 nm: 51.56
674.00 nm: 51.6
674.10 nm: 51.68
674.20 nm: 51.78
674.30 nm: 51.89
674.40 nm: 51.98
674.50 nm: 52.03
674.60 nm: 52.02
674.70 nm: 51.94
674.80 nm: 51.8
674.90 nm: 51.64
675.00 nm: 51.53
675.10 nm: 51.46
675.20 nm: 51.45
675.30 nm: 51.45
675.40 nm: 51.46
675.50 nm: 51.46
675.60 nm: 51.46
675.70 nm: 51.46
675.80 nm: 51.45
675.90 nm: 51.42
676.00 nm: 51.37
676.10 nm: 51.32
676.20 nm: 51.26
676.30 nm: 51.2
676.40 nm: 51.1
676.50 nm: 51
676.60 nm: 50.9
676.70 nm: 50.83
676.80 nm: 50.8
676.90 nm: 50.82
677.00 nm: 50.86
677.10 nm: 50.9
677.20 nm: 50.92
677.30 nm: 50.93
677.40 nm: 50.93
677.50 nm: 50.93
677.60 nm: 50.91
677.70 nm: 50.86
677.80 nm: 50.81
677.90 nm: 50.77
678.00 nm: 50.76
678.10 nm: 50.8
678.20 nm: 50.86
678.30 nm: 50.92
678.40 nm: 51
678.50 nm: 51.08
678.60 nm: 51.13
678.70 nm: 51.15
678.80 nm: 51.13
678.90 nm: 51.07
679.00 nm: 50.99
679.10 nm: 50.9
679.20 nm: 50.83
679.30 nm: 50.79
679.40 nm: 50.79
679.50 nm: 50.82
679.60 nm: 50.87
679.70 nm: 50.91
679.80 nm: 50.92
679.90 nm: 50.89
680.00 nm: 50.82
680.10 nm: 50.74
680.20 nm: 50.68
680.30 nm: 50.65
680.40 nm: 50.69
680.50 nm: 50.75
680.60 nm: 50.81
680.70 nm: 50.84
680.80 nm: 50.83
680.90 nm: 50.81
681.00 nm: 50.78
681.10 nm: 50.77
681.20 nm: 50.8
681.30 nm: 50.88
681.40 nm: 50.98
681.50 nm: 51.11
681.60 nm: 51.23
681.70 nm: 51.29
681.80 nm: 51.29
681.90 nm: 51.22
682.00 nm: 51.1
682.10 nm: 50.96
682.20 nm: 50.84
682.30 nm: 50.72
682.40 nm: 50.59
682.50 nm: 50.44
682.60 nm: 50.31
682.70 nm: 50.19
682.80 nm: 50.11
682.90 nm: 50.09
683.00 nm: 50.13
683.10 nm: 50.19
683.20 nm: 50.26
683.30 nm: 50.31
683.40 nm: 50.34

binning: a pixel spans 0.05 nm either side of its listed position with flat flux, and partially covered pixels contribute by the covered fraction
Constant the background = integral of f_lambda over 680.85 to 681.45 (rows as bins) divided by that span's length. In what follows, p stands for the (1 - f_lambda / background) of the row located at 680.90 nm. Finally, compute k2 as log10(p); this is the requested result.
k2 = -3.3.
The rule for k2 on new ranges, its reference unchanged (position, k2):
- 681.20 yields -3.1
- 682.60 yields -2.0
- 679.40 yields -3.0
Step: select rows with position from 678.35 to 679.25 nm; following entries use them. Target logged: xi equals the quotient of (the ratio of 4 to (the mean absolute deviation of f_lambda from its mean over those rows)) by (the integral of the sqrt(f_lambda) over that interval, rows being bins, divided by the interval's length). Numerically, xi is 6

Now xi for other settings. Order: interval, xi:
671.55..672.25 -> 6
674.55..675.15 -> 3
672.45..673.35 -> 4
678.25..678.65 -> 8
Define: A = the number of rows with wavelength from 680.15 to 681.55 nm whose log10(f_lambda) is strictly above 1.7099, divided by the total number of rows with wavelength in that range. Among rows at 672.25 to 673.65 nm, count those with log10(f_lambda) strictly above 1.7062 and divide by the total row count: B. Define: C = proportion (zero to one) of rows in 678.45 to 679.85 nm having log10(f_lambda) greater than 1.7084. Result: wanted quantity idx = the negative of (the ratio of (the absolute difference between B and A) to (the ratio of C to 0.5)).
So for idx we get -2.3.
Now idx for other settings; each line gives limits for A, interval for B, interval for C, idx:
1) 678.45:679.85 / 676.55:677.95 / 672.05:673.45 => -0.3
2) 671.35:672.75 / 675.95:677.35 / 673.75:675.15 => 0.0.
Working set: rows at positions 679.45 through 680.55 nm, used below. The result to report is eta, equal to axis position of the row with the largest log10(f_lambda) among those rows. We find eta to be 679.80 nm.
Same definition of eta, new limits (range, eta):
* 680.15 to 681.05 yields 680.70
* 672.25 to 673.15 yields 672.50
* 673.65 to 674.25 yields 674.20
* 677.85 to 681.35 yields 678.70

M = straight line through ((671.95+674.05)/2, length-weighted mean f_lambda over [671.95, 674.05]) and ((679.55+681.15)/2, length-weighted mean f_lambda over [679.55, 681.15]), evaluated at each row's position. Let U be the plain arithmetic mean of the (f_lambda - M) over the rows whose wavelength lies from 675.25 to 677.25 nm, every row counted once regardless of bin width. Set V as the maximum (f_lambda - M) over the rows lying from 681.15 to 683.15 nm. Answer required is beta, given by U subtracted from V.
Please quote 0.61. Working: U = 0.01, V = 0.62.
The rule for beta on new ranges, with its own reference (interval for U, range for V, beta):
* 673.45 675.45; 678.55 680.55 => -0.16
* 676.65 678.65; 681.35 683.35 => 0.77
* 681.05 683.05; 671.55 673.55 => 0.09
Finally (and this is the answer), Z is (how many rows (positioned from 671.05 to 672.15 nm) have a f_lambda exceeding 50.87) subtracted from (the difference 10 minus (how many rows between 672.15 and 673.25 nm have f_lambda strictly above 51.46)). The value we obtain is -6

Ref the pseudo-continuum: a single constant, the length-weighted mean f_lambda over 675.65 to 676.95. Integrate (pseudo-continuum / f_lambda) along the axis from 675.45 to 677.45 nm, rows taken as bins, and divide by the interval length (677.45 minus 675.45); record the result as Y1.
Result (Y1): 1.00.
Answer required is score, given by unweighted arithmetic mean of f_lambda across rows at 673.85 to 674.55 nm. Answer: 51.8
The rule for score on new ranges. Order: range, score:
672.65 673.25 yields 51.3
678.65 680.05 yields 50.9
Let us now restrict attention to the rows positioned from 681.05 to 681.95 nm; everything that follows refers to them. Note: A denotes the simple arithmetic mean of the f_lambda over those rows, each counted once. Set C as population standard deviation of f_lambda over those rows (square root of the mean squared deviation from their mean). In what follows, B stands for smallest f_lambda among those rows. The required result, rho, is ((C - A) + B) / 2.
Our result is -0.048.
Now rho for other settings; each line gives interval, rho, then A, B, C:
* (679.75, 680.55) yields -0.012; 50.8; 50.65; 0.09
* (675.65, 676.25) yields -0.024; 51.4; 51.26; 0.07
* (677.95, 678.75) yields -0.031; 51.0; 50.76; 0.14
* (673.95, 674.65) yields -0.048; 51.9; 51.6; 0.16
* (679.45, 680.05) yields -0.006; 50.9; 50.82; 0.04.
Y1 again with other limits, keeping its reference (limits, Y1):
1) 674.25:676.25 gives 0.99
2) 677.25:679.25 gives 1.00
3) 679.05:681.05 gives 1.01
